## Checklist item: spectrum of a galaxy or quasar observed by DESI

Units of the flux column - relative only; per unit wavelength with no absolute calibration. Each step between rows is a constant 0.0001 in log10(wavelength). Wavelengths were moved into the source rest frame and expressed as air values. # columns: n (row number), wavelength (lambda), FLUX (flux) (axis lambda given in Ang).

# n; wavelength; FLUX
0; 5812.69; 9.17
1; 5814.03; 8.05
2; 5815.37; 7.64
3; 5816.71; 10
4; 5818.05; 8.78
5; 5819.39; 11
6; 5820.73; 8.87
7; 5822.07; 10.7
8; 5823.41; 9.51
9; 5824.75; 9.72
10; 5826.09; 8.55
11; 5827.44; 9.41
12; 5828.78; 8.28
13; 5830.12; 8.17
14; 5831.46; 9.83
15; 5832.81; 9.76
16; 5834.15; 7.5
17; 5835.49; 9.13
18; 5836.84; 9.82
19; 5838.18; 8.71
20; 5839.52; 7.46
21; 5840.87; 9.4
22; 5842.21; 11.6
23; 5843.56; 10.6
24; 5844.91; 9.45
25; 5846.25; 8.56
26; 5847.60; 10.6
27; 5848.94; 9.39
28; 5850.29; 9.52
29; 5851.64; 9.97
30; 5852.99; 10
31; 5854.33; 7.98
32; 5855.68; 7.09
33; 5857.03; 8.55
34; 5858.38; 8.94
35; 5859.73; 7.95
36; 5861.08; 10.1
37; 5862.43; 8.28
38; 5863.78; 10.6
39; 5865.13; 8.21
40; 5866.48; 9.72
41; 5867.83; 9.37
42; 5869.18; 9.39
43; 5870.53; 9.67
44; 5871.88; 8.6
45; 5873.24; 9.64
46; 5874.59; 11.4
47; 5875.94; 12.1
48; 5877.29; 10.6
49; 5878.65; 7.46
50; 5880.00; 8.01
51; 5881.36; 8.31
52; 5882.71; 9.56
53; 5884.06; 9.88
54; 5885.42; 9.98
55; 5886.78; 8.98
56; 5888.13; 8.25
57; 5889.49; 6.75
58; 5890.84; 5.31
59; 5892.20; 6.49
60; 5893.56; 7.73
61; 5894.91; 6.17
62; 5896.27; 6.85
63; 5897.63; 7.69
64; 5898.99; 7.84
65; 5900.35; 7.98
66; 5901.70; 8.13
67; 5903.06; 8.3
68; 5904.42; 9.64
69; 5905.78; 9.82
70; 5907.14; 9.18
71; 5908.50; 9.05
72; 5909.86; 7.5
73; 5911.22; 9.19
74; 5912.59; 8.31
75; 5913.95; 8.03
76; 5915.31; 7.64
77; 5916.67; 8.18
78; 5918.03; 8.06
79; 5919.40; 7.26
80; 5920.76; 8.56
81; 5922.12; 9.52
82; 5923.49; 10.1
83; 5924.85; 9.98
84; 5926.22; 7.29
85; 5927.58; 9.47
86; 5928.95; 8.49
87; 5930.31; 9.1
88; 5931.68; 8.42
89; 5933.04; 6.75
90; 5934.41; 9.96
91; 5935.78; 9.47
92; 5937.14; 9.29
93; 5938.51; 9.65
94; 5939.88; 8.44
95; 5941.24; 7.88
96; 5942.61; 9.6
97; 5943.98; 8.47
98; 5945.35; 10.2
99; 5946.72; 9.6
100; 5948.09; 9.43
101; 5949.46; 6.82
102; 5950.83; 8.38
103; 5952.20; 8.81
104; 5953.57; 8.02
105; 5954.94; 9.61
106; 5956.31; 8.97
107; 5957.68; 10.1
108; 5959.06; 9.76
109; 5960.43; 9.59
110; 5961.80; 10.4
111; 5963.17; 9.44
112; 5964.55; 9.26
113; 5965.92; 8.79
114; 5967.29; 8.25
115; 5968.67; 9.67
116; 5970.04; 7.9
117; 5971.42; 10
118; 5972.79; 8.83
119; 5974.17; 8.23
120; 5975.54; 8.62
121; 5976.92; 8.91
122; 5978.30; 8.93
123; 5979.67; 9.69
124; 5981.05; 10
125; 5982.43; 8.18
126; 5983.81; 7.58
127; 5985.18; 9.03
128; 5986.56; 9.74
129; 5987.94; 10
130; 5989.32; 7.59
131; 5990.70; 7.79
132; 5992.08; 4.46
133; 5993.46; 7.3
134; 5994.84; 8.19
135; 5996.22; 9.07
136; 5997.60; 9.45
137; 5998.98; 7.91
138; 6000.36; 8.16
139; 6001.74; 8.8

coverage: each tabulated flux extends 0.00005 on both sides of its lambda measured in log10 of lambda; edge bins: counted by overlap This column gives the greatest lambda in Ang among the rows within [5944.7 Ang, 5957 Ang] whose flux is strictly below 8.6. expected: 5953.57 Ang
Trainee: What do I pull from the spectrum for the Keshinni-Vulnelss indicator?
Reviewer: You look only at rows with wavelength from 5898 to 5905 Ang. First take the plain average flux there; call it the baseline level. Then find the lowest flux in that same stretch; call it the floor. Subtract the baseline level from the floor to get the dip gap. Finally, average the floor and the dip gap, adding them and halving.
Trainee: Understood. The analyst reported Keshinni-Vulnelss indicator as 3.7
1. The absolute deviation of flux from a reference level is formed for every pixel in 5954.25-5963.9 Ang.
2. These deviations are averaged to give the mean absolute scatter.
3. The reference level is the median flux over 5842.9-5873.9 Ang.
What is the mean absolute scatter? 0.4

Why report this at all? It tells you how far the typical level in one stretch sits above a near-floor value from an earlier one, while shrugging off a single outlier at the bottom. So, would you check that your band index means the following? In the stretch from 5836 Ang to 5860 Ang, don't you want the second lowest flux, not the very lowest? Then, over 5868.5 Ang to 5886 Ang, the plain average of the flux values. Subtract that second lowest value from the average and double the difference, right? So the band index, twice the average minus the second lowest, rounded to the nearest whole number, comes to 4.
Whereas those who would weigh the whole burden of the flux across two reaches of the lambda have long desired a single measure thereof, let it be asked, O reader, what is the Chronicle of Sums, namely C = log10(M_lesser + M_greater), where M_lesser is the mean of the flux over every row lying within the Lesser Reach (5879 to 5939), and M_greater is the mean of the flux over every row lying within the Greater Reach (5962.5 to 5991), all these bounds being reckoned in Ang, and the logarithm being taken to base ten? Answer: 1.24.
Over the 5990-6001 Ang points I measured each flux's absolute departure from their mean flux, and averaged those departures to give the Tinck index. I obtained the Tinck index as 1.0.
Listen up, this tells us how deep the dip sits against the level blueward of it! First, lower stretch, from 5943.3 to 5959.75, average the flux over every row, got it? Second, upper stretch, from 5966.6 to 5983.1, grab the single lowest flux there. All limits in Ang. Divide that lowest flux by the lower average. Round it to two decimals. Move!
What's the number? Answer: 0.88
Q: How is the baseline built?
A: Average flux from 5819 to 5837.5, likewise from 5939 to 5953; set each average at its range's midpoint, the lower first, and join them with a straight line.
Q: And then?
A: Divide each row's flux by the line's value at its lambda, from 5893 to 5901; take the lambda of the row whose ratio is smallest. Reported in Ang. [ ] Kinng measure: 5894.91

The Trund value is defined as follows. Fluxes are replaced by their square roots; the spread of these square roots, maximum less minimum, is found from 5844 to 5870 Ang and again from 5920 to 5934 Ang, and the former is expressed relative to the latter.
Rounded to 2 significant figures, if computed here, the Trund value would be 1.0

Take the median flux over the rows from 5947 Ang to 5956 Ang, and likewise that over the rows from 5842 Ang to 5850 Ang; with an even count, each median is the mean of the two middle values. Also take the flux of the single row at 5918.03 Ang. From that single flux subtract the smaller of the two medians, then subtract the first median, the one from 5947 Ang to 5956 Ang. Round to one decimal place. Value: -9.1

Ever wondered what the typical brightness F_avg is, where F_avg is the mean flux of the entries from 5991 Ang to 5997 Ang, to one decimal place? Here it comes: 7.3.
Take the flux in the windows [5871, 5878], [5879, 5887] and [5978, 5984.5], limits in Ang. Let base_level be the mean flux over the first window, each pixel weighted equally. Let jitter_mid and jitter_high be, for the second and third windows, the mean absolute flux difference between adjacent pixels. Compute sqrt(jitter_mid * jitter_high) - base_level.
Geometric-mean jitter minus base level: -9.7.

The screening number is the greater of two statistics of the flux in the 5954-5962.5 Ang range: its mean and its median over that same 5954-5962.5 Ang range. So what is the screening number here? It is 9.7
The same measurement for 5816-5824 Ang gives 9.8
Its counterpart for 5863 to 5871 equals 9.5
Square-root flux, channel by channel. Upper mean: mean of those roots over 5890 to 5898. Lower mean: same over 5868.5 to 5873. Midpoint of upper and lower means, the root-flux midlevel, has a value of 2.81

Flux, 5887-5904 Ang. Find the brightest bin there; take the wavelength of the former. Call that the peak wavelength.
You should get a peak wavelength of 5903.06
